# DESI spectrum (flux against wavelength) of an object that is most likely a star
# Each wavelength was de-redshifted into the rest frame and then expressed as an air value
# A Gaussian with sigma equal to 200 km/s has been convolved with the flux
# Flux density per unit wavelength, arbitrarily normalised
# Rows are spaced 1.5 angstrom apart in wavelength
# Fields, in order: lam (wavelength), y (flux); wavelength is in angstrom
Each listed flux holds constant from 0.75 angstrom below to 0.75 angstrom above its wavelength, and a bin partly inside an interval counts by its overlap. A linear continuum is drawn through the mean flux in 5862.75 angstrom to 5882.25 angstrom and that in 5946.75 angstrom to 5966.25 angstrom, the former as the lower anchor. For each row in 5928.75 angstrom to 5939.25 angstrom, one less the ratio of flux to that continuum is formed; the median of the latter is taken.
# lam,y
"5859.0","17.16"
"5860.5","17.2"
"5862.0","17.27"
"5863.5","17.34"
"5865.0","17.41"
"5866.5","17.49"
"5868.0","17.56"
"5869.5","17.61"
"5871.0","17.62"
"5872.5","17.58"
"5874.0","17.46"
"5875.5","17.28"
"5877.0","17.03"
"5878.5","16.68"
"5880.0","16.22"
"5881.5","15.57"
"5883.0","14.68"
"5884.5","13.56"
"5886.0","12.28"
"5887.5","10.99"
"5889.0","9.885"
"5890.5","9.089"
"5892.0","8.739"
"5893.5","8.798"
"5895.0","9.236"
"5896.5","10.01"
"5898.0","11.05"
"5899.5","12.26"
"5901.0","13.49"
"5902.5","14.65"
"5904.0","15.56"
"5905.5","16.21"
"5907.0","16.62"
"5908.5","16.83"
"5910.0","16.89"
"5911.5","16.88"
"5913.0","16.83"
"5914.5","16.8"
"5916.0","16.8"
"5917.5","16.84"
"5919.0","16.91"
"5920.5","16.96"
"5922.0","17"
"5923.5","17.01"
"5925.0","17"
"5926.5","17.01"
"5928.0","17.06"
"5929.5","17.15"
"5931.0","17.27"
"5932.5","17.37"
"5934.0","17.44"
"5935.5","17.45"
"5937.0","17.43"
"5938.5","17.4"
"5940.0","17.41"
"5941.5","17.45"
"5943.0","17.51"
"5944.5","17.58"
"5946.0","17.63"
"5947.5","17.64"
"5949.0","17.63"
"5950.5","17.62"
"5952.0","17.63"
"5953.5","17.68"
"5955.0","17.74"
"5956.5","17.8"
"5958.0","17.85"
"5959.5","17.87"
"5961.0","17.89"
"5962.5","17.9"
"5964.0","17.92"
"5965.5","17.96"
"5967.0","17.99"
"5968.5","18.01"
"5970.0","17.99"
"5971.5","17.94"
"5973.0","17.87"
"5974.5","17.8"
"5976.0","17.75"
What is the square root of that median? 0.11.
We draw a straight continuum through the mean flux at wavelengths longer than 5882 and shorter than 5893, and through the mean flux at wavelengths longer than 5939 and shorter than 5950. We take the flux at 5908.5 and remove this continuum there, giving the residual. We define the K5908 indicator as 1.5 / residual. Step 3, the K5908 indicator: 0.47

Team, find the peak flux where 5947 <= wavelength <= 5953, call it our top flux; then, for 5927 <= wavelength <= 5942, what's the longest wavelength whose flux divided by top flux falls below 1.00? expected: 5941.5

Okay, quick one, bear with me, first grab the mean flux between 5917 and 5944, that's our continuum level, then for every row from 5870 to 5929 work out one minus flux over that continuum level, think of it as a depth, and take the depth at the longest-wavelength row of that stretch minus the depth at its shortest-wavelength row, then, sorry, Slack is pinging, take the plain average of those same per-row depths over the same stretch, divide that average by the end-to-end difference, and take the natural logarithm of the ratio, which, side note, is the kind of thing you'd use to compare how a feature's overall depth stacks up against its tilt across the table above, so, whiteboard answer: 1.4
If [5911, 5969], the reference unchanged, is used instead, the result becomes -1.7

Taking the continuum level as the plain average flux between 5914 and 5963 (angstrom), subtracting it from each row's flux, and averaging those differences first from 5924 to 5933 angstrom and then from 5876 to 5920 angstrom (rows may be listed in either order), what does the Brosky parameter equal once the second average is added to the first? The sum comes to -3.6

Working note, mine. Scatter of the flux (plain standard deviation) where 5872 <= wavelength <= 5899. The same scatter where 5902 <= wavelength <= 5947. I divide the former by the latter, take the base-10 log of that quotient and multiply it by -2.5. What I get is -1.9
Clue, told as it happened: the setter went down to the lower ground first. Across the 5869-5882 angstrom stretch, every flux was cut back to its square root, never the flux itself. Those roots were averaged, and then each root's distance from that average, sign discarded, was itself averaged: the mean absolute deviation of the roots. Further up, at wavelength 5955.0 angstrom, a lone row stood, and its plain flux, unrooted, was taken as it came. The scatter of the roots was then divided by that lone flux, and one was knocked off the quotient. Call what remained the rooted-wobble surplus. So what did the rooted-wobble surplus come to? -0.996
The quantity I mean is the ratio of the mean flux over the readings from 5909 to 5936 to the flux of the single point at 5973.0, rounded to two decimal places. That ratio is 0.95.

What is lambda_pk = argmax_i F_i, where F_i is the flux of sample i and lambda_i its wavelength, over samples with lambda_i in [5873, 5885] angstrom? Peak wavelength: 5874.0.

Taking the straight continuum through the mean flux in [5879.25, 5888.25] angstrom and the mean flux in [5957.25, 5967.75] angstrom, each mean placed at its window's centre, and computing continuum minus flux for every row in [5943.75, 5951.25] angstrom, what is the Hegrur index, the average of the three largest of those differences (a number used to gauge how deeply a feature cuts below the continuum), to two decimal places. -0.41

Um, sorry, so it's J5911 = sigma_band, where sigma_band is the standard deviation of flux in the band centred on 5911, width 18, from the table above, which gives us 0.7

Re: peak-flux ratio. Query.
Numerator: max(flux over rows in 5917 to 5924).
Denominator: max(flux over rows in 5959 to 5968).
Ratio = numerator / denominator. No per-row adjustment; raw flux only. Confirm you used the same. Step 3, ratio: 0.95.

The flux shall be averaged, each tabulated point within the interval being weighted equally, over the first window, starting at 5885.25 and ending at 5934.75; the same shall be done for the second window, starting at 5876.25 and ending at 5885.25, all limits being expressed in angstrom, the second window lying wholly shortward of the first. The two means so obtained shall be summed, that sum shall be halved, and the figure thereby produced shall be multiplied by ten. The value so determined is 152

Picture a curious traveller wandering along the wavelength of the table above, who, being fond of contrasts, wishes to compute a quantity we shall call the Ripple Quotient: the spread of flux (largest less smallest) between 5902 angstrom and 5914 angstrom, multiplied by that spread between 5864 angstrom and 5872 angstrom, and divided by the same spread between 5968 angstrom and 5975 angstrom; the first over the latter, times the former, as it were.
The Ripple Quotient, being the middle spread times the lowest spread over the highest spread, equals 2.2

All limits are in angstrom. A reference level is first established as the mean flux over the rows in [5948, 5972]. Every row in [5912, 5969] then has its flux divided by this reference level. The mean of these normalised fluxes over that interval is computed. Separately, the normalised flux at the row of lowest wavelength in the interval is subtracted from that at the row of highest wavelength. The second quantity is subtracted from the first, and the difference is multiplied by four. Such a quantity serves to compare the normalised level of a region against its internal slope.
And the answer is 3.64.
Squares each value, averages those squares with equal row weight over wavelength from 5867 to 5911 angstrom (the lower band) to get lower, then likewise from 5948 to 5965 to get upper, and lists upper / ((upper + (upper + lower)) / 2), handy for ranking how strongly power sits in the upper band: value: 0.75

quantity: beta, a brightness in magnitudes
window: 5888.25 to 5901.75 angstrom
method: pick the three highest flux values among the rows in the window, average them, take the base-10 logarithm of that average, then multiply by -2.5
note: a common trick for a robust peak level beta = -2.72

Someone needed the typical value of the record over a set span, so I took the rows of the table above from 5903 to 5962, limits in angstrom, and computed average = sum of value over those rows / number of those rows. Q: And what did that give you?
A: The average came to 17.2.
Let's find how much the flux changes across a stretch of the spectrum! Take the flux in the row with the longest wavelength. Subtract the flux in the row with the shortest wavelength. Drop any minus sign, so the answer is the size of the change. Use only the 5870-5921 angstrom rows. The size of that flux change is 0.66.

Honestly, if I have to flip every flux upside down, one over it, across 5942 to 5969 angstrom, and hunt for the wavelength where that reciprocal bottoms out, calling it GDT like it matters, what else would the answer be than 5968.5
